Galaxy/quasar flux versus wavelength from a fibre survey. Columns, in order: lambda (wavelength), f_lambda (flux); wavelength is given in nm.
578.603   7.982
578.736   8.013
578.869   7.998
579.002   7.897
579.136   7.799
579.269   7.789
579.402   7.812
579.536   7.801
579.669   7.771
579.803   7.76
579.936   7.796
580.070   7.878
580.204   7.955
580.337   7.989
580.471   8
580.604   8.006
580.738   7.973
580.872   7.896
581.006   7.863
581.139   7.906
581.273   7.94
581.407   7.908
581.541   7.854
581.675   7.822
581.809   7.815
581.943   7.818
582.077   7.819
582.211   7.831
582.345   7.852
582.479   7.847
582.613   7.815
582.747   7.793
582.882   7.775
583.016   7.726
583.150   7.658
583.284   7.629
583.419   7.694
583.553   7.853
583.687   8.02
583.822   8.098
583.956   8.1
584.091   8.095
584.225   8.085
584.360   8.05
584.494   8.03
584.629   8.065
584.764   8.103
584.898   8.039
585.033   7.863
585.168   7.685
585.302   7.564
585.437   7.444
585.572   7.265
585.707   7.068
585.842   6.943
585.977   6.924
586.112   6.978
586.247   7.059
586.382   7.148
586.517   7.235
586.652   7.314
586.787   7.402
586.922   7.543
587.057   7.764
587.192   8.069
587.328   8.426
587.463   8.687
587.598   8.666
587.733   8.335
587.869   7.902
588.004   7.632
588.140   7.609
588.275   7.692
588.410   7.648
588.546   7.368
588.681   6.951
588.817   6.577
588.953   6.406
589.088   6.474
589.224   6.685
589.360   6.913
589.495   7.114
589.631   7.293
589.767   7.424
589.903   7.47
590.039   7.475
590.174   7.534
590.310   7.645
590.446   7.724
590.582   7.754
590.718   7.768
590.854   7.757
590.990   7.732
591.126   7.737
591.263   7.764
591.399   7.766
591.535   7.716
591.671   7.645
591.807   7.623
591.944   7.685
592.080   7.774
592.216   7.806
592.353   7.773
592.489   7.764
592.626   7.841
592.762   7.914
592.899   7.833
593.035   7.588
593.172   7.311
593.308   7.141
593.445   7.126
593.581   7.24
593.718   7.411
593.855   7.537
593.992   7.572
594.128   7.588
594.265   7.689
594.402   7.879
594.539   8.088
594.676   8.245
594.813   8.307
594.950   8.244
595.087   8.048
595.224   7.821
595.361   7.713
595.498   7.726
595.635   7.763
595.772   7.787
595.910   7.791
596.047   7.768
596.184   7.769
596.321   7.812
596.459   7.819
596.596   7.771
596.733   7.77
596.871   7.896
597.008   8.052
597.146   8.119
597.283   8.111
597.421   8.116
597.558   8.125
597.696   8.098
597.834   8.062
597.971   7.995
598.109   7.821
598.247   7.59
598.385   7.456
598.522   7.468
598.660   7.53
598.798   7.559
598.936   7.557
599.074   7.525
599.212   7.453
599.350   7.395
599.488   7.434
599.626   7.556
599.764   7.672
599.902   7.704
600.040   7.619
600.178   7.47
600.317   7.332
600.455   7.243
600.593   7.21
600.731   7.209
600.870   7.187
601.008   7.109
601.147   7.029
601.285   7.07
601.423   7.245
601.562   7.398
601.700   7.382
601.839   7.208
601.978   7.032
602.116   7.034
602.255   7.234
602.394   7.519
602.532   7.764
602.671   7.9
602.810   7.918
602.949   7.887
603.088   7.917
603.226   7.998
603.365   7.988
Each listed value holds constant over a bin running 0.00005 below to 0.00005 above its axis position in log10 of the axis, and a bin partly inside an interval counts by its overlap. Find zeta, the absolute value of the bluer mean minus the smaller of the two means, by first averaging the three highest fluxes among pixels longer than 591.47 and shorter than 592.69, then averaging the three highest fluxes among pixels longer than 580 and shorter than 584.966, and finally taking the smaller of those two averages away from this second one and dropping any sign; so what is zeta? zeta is 0.29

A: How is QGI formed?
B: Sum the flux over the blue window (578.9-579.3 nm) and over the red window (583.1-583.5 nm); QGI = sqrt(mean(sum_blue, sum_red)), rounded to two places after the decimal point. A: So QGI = 4.82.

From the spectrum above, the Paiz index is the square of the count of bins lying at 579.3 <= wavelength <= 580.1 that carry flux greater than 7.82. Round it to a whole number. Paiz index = 1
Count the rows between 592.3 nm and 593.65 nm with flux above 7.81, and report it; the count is 3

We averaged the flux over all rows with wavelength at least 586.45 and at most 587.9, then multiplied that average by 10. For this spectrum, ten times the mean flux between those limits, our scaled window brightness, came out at 79.4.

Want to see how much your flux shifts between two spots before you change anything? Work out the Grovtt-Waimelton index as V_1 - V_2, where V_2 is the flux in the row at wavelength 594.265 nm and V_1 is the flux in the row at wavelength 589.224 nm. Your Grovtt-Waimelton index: -1.0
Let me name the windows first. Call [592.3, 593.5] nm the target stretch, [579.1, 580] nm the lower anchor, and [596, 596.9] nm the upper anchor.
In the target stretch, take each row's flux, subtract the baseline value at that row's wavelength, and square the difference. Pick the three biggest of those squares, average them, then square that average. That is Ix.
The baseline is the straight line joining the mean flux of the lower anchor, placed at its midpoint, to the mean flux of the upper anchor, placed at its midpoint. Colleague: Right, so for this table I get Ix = 0.14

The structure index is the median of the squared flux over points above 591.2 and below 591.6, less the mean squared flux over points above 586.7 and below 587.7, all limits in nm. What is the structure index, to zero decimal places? -5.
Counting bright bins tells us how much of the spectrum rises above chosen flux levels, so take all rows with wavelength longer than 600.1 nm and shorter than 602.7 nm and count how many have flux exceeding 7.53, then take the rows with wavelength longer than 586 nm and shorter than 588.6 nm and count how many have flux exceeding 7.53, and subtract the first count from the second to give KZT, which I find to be 10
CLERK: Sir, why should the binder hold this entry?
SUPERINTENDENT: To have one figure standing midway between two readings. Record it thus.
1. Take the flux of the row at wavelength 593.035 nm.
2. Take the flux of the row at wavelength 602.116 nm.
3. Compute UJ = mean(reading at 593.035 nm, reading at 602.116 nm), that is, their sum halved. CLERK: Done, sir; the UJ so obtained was 7.3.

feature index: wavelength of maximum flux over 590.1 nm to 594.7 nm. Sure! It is 594.676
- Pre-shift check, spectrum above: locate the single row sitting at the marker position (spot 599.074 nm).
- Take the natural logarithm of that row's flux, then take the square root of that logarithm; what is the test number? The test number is 1.42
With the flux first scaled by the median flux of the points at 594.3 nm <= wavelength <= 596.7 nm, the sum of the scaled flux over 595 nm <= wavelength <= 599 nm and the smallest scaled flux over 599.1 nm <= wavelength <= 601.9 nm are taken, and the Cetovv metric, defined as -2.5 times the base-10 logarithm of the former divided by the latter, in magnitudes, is -3.8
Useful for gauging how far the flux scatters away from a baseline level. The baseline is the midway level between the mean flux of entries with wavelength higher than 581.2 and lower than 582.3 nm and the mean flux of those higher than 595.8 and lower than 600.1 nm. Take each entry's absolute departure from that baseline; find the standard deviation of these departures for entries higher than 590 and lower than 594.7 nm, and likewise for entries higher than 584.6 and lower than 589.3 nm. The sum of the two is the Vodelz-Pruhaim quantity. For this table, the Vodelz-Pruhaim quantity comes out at 0.56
